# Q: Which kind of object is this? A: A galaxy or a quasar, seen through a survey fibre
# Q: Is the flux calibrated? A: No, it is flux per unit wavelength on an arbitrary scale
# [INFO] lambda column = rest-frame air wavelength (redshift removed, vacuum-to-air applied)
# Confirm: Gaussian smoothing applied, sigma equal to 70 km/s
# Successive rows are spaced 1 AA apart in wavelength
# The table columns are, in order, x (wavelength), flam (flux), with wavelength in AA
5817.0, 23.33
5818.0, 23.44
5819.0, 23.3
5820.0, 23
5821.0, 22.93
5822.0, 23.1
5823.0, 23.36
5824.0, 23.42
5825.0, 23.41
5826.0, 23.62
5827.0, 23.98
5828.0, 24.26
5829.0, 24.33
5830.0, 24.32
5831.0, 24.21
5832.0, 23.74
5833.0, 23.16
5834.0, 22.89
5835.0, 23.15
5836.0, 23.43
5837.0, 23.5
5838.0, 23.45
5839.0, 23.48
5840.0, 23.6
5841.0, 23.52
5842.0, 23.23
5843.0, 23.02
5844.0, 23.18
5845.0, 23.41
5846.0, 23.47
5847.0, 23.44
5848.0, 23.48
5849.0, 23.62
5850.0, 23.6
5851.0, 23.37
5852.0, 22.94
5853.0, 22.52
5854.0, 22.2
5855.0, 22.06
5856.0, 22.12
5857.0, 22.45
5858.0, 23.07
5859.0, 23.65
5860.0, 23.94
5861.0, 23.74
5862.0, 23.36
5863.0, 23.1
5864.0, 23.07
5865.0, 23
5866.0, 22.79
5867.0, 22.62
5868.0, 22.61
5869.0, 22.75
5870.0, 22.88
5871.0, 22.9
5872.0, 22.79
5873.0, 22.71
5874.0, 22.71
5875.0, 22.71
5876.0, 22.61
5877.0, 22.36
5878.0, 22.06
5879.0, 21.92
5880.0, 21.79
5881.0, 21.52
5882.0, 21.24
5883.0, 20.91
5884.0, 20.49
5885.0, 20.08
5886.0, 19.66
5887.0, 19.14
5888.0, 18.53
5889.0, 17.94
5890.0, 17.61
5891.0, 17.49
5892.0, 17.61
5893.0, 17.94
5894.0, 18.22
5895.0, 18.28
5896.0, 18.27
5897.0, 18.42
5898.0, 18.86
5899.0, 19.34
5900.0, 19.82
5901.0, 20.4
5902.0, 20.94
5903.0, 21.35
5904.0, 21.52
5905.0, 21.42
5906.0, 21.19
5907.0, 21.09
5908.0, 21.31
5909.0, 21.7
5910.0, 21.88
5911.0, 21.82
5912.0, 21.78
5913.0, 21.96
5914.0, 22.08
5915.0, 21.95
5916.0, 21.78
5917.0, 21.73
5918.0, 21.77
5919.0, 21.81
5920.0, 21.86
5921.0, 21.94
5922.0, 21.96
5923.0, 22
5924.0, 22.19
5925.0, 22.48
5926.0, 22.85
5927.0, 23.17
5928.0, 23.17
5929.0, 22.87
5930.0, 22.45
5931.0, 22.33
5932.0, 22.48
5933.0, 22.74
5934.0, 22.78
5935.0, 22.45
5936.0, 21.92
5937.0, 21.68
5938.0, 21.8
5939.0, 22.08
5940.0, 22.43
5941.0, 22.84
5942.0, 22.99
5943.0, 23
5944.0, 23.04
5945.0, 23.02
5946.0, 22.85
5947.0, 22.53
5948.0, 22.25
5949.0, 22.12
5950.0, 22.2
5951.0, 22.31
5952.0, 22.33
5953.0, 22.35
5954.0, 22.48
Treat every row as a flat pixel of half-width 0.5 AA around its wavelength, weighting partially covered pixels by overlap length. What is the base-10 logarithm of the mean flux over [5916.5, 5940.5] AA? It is 1.348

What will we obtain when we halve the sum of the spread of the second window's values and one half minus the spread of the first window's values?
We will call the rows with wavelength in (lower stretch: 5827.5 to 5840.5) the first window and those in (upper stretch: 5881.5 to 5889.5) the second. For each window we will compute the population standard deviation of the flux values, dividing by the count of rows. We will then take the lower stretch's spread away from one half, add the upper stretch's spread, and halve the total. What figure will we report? 0.56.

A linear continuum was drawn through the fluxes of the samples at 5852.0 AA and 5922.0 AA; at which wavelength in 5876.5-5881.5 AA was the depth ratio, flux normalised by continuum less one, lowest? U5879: 5881.0 AA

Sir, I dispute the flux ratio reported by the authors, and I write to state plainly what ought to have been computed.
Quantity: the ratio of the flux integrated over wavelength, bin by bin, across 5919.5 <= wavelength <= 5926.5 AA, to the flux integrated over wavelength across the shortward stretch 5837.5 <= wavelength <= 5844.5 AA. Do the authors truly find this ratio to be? 0.95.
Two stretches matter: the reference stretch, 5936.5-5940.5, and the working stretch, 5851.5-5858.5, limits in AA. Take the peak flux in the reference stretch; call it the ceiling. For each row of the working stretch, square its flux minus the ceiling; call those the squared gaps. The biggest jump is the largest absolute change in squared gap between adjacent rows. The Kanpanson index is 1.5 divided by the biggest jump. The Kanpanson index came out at 3.7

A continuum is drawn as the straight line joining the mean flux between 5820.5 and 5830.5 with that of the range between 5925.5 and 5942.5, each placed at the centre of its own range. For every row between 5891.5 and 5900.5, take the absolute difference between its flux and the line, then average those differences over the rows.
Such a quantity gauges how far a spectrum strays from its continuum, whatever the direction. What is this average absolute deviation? 4.4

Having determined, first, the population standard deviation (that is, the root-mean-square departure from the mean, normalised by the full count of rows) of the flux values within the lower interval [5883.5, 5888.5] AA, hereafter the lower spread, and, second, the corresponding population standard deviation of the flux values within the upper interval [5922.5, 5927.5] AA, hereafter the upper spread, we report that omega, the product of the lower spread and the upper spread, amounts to 0.29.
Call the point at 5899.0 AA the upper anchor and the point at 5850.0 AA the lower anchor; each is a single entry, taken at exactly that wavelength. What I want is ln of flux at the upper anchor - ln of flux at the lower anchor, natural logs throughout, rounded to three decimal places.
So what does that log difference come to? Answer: -0.199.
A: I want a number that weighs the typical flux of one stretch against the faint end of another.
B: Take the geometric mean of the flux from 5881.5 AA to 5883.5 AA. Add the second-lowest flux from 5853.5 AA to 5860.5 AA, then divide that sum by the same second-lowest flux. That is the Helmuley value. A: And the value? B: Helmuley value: 1.95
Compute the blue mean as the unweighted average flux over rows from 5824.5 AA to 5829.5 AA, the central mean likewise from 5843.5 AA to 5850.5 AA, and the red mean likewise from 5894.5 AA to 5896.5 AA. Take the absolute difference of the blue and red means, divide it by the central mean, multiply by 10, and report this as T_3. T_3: 2.4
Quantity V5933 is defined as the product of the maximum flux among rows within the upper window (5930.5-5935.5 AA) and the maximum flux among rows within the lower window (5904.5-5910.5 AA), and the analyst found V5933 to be 498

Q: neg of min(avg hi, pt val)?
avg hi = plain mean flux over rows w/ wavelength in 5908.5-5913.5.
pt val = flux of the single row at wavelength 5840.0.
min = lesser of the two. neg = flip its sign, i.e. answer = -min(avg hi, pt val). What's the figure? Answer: -21.8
